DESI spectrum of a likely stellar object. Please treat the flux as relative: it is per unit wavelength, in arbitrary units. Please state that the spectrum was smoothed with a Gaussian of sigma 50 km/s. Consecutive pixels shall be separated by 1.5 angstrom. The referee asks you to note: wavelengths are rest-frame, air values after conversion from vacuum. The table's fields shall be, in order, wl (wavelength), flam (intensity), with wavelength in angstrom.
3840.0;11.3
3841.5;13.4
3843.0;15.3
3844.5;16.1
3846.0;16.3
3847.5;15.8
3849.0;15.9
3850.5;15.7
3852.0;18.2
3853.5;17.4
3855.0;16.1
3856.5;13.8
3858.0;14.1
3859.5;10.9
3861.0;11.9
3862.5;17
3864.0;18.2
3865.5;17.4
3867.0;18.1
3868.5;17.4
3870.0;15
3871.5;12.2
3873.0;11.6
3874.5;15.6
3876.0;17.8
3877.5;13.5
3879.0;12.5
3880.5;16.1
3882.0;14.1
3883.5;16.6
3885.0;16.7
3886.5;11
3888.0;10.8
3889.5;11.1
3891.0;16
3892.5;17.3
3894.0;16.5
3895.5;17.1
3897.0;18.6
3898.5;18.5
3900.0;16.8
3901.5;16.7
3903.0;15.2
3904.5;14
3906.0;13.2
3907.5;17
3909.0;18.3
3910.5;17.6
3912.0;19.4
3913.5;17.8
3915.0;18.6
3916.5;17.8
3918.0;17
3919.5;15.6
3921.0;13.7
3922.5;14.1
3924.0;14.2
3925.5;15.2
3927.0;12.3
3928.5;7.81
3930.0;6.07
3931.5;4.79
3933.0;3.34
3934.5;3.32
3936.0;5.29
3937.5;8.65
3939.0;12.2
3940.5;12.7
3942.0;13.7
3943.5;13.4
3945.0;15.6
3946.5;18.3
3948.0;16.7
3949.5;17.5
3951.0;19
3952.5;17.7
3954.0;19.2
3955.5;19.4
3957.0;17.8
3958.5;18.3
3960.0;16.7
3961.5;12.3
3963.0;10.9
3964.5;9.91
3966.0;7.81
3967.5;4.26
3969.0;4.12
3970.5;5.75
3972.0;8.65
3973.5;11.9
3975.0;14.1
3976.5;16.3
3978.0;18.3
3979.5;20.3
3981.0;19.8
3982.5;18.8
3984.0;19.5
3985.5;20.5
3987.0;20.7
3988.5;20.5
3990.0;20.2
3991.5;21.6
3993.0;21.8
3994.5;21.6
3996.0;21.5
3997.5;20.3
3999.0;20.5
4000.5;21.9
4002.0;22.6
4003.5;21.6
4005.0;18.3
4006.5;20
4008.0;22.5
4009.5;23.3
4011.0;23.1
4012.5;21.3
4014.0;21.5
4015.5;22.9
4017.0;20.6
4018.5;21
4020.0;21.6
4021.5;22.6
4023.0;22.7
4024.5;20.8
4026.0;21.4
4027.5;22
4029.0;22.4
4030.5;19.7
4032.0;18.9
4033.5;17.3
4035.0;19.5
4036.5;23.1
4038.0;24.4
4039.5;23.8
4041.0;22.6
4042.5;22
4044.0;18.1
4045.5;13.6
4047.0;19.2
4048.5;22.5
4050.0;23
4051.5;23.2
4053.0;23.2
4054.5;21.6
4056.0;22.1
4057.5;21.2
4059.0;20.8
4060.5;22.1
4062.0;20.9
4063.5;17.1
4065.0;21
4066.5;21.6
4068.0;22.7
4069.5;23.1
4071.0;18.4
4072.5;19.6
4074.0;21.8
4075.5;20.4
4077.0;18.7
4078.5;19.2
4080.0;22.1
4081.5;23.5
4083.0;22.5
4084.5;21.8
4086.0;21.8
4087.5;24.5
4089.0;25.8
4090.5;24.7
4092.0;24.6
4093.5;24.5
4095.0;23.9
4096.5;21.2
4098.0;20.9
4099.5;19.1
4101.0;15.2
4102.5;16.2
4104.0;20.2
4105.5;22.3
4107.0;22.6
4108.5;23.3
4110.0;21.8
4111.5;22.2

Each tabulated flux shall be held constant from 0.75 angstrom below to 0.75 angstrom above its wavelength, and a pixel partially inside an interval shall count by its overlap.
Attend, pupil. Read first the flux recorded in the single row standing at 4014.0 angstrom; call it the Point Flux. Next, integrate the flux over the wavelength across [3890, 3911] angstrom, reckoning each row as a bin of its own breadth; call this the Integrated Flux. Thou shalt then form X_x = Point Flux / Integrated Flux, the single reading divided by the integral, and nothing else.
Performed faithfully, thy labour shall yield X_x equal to 0.062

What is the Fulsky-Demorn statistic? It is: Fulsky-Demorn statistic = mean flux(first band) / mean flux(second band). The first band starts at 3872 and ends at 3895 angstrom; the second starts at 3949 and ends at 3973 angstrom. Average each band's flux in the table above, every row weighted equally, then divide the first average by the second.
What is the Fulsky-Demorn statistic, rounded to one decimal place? 1.1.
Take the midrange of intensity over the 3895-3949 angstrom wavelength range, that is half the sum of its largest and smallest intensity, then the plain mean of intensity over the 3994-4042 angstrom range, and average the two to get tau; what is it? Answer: 16.4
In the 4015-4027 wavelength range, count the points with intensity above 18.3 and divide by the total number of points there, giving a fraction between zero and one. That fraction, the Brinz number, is 1.0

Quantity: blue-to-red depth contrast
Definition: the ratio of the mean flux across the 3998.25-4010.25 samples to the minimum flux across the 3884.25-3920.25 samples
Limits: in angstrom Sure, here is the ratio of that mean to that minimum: 2.0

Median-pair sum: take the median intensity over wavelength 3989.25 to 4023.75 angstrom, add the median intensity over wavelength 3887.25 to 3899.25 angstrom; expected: 38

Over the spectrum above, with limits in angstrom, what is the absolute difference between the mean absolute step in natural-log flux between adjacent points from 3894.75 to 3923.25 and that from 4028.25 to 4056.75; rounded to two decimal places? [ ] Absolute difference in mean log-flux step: 0.03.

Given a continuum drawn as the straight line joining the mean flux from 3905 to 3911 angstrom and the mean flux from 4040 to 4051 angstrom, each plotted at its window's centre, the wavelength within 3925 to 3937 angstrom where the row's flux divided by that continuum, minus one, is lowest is 3934.5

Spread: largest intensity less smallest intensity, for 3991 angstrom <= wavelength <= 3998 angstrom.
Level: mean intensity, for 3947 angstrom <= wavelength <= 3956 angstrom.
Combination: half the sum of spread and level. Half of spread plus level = 9.9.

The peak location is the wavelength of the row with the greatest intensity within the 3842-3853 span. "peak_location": 3852.0 angstrom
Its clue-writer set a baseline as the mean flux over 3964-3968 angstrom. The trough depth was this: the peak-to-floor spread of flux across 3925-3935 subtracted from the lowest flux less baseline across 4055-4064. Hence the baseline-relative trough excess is -2.1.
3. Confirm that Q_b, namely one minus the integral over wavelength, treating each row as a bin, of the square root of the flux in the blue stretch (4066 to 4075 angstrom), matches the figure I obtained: -40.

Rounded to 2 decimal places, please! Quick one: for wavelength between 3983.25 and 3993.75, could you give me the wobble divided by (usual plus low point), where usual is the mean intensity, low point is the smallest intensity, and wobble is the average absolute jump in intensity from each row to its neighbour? 0.01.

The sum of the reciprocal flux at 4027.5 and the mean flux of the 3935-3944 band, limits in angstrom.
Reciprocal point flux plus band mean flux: 11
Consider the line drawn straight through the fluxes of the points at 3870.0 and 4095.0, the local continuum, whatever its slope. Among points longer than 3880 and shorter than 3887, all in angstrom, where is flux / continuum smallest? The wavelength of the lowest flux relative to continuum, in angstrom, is 3886.5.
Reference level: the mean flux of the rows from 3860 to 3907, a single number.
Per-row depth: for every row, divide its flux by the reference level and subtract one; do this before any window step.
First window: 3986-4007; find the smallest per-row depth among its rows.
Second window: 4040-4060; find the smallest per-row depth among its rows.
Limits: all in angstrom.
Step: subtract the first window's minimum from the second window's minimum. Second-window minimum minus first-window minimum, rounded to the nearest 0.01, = -0.31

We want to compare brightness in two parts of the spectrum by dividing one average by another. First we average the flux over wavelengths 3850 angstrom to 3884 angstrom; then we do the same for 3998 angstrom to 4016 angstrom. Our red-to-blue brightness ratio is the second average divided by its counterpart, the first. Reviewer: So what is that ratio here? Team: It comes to 1.4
